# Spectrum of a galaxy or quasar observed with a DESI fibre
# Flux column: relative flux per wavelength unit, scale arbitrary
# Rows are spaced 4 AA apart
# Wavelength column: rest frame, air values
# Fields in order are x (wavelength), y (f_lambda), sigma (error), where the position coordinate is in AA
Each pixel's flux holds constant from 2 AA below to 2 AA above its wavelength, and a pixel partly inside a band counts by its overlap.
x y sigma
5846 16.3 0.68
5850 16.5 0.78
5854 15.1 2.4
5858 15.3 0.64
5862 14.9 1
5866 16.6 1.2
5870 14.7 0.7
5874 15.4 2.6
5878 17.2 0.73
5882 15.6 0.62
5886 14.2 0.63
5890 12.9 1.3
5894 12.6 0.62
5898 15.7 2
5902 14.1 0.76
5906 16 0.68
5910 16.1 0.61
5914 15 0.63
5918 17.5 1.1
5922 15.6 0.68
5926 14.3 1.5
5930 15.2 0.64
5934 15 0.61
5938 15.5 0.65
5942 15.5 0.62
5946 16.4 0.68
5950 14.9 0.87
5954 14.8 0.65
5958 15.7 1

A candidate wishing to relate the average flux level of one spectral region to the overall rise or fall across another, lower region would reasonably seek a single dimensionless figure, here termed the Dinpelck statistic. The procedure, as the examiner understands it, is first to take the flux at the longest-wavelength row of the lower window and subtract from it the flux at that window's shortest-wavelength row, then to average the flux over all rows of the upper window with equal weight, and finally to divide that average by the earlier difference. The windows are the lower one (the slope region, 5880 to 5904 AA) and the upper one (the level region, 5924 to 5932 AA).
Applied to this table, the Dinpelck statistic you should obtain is -10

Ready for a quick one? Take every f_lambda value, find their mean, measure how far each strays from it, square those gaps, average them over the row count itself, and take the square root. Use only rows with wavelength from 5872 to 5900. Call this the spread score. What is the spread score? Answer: 1.53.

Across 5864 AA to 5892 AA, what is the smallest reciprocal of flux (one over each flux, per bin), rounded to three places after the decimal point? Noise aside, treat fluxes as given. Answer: 0.058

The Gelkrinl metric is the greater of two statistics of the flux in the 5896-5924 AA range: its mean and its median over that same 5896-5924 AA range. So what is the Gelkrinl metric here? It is 15.7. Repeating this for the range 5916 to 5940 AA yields 15.5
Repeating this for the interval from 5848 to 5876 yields 15.5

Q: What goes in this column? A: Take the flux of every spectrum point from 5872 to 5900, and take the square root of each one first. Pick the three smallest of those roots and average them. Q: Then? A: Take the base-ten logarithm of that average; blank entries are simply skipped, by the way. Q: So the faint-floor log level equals 0.561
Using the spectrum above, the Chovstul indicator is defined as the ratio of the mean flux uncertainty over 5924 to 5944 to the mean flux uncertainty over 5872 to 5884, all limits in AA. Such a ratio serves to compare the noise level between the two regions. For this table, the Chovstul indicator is 0.61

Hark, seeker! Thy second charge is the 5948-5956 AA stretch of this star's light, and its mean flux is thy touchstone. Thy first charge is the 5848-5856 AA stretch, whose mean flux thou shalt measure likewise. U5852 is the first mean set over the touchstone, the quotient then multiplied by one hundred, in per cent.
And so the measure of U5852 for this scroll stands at 106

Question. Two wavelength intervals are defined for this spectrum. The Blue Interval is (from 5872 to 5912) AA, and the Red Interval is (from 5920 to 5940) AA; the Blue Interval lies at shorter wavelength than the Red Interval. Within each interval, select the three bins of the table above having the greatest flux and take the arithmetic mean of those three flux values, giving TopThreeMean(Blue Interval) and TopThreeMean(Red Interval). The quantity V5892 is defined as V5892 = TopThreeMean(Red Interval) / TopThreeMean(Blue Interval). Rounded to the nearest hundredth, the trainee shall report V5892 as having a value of 0.94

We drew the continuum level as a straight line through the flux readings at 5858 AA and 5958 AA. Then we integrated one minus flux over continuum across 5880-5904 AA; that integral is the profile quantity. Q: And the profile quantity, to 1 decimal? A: 1.9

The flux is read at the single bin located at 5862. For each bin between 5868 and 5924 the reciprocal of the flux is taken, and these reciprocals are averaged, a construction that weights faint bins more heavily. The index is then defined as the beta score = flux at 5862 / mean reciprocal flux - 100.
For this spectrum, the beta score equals 124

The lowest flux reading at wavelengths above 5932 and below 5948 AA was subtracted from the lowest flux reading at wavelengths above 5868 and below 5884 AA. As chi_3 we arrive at -0.30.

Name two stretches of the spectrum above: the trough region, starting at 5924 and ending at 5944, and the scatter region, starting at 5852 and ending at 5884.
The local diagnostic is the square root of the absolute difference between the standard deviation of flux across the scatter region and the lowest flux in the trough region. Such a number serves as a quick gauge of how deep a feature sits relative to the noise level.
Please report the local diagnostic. 3.67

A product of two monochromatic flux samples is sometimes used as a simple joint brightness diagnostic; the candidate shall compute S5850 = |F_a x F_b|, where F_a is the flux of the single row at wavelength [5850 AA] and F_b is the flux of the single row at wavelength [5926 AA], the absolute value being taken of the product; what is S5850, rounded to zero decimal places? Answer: 236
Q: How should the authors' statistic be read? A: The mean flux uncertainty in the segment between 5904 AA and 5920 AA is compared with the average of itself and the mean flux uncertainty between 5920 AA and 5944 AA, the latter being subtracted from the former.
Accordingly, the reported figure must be -0.01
